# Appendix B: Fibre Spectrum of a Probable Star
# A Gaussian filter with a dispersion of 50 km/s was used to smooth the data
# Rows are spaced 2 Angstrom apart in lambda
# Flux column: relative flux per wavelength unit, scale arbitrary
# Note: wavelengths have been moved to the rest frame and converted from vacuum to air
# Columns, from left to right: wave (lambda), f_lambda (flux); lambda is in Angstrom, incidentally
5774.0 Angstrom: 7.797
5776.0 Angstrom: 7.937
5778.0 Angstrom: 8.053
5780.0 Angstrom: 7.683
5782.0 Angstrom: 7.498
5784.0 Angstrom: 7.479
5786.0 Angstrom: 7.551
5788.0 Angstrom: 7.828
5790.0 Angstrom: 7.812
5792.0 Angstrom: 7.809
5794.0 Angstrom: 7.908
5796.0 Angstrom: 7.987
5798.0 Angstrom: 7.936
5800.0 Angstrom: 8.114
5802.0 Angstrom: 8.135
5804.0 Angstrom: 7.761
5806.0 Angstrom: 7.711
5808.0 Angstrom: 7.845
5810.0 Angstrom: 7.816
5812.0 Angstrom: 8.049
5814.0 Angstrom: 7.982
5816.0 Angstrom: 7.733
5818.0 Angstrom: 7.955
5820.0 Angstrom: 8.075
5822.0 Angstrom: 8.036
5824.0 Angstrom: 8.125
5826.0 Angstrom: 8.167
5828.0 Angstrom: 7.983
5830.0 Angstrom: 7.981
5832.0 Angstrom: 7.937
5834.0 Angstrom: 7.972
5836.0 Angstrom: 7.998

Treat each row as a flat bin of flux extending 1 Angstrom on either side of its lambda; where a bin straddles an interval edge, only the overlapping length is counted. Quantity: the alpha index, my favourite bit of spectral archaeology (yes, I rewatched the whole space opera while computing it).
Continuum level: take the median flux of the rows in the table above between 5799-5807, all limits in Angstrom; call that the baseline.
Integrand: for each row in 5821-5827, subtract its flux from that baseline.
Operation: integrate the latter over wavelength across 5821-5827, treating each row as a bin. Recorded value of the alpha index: -1.0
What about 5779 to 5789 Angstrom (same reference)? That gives 3.3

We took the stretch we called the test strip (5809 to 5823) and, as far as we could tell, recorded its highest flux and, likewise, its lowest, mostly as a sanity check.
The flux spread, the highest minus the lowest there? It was 0.3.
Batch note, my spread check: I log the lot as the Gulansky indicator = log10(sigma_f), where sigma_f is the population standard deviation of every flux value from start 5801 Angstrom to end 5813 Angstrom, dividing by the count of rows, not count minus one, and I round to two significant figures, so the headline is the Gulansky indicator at -0.81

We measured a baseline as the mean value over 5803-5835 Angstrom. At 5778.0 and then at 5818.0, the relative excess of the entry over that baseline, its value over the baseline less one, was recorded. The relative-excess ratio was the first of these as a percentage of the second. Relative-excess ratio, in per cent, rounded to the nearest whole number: 1132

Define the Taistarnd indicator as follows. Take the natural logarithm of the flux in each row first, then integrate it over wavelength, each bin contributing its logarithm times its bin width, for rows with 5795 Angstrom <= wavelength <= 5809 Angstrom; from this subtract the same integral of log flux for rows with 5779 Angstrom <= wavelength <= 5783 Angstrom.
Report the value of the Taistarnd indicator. 21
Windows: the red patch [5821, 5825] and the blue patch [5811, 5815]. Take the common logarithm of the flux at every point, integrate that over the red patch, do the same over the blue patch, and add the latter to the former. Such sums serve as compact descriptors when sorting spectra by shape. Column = 7.25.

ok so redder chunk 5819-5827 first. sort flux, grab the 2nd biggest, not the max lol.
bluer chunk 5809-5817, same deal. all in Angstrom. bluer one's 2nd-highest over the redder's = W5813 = 0.98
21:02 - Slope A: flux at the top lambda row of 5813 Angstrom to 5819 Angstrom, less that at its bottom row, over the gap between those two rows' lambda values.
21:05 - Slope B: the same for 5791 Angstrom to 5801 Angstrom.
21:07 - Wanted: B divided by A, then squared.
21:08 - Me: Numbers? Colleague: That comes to 32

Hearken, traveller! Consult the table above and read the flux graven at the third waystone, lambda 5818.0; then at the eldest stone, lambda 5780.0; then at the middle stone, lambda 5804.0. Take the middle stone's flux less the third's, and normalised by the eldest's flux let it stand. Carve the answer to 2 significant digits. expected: -0.025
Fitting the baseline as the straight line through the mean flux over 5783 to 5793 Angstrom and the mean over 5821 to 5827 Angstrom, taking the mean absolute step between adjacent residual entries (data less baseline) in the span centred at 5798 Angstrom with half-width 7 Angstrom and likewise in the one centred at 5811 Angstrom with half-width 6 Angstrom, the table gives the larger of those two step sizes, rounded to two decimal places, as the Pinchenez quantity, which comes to 0.15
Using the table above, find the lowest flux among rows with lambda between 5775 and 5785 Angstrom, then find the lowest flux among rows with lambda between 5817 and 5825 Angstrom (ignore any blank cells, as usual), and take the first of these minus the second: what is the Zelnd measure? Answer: -0.48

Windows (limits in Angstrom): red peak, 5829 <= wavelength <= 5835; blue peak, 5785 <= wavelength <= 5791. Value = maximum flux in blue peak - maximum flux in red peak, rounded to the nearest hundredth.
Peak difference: -0.15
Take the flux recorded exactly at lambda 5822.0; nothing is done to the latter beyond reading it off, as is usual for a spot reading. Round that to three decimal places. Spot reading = 8.036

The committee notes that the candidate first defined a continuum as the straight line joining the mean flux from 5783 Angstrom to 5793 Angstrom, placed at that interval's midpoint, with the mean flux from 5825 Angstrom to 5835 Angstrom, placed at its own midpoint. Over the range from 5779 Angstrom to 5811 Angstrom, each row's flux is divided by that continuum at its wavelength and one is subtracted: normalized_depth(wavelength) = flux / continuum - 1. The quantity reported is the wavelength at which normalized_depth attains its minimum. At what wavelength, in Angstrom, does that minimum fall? 5784.0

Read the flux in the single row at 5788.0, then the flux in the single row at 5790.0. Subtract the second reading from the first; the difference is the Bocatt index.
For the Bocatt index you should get 0.0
